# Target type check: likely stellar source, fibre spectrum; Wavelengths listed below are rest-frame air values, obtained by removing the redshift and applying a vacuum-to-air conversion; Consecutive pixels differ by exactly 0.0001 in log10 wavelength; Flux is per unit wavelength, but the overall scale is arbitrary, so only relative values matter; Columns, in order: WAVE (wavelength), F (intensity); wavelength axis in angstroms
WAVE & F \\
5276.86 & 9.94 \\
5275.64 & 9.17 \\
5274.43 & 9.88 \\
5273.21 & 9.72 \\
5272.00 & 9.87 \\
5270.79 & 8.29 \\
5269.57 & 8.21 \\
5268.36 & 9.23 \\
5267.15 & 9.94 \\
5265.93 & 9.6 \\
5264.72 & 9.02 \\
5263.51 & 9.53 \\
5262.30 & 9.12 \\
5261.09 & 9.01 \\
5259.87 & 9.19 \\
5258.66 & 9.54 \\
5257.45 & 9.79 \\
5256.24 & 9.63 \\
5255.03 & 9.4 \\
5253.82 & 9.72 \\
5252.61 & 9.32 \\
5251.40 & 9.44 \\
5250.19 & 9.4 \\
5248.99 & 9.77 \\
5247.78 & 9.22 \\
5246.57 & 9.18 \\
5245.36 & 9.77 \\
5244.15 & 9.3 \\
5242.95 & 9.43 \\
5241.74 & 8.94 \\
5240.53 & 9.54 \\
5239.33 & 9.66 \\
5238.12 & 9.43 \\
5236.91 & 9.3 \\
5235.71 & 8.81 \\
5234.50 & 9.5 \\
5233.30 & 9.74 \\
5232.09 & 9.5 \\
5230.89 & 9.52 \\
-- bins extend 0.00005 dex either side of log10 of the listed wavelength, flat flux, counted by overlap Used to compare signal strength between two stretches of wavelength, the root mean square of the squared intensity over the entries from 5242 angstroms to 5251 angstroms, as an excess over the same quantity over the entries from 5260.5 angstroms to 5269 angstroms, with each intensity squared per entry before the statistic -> 1.5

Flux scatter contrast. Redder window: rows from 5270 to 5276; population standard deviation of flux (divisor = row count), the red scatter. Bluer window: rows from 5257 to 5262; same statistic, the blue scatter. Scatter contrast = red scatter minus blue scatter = 0.30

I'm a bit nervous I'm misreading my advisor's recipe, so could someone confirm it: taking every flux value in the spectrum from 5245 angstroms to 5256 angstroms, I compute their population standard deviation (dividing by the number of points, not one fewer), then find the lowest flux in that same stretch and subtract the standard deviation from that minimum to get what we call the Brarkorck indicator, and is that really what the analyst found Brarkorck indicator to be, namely 8.96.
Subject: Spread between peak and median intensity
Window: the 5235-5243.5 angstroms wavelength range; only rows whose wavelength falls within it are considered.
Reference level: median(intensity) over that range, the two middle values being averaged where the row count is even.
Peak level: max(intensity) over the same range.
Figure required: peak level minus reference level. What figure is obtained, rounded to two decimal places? 0.23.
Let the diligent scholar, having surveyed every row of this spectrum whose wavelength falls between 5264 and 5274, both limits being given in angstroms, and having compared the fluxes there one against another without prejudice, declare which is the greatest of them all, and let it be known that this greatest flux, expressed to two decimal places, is 9.94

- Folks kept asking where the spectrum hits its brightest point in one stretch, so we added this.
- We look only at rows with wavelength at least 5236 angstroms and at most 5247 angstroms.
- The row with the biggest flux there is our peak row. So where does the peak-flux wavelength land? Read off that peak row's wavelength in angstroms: 5245.36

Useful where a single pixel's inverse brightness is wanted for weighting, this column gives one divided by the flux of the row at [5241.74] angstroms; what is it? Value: 0.112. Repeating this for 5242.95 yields 0.106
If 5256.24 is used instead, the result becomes 0.104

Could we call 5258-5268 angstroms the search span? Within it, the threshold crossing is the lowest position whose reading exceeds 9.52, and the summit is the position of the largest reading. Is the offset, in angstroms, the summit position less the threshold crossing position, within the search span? 8.5 angstroms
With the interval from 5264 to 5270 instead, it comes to 1.2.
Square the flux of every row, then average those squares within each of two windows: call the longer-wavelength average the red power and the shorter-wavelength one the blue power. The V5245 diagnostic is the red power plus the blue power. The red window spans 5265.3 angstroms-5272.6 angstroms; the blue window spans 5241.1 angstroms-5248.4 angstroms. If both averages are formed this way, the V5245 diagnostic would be 172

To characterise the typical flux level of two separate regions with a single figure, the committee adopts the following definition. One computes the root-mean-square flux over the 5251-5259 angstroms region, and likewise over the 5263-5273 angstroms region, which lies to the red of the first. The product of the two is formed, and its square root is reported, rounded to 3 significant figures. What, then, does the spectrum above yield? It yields 9.39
